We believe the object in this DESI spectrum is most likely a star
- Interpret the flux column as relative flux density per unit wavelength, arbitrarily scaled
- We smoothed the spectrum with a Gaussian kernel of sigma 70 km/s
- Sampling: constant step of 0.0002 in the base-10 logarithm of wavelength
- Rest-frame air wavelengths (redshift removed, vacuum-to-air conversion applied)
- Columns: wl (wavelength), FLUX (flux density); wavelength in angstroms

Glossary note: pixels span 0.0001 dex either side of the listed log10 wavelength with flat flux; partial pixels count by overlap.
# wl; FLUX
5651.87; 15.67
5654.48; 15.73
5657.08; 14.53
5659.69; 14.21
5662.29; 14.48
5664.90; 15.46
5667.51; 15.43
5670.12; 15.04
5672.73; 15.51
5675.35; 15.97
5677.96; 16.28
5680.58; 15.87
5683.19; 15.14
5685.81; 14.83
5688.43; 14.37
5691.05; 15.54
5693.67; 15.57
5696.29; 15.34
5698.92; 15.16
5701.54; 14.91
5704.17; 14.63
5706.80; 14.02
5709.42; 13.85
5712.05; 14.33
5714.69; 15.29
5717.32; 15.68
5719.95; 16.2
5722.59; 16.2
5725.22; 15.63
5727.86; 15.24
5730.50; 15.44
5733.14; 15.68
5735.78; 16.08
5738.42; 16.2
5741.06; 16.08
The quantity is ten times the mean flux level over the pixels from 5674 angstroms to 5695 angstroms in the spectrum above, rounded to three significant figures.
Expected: 154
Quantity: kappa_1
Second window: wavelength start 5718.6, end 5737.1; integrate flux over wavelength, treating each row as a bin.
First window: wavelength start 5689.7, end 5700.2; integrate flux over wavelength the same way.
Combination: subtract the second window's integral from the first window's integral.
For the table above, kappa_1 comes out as -130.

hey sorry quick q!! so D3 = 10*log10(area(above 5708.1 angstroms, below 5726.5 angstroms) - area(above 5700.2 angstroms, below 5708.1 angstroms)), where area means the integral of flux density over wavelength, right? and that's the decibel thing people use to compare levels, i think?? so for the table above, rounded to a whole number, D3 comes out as 22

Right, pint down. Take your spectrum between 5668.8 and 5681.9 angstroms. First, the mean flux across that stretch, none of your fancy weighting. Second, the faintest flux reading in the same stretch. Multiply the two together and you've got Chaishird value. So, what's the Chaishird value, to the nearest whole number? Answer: 237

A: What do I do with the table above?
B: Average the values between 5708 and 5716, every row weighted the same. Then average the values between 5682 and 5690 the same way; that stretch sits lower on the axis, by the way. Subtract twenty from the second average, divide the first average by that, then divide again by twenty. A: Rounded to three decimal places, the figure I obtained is -0.139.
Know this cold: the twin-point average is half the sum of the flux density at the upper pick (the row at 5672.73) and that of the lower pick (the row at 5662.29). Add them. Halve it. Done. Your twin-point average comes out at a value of 15.0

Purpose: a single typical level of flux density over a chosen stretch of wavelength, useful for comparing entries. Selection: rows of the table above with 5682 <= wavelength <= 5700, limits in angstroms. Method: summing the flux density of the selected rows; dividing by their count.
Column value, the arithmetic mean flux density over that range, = 15.1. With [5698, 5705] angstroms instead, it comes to 14.9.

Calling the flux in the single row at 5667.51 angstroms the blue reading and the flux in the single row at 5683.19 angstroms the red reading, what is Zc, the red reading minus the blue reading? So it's -0.3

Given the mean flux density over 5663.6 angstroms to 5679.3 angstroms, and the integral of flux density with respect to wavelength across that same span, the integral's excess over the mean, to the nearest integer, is 229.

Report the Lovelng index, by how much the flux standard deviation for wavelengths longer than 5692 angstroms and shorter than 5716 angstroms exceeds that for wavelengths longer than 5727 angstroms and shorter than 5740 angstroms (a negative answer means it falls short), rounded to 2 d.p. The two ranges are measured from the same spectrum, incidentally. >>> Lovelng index 0.21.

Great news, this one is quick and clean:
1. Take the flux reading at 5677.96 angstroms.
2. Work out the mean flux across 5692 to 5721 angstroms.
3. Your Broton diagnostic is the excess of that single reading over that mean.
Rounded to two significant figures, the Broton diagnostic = 1.3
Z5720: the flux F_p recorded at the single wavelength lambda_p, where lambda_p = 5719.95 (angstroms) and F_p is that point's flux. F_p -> 16.2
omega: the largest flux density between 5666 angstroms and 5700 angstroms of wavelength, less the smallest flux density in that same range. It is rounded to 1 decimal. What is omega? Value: 1.9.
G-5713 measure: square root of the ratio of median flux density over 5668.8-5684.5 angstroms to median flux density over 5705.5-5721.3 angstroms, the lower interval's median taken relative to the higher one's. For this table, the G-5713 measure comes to 1.03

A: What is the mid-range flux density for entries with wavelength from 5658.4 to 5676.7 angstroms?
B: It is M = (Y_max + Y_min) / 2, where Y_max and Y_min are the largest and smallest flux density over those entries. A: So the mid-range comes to 15.1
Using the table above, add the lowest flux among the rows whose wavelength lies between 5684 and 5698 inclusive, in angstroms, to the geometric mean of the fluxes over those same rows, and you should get 29.5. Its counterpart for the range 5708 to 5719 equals 28.6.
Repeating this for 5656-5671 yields 29.1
